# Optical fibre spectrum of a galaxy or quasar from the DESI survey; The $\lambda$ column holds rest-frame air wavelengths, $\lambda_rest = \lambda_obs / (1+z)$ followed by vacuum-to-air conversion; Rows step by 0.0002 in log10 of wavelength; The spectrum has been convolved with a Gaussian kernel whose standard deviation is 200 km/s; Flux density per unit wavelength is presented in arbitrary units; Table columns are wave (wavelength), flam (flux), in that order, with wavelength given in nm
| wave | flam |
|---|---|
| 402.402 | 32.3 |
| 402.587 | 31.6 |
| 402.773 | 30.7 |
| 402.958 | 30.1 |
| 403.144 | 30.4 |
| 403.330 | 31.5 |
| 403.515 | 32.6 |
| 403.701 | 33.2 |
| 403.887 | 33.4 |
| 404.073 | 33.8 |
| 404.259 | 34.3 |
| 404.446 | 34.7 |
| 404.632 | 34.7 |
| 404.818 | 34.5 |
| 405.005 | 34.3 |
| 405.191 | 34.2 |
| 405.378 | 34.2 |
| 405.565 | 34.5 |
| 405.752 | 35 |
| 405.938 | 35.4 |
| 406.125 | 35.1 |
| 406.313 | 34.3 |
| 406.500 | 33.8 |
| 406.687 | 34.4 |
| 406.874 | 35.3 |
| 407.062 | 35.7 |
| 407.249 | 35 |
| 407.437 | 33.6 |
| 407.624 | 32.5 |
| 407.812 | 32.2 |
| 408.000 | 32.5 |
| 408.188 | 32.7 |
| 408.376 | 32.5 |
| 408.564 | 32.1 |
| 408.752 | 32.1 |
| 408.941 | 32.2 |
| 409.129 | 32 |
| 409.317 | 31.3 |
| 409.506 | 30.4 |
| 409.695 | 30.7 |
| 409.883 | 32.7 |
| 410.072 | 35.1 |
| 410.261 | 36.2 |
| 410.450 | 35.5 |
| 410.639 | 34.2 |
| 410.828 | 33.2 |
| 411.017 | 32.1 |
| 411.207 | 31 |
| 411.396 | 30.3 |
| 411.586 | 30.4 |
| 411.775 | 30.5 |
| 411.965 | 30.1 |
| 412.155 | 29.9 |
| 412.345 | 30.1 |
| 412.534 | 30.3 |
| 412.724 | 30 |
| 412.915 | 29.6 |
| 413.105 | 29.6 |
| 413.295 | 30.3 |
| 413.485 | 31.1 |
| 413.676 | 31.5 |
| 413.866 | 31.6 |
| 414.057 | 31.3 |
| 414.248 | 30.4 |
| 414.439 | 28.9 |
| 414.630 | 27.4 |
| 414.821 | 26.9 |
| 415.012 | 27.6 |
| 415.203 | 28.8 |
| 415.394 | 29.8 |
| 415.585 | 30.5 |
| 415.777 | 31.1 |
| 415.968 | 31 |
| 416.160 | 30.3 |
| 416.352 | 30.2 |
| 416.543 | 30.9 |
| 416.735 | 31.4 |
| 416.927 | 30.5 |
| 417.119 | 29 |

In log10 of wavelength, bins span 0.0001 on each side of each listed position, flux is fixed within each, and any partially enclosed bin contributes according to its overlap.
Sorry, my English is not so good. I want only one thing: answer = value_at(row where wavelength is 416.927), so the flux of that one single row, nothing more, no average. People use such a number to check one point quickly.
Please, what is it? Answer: 30.5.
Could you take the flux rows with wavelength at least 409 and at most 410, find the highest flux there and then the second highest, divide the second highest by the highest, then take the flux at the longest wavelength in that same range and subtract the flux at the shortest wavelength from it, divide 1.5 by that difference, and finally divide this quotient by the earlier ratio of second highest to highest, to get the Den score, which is 2.2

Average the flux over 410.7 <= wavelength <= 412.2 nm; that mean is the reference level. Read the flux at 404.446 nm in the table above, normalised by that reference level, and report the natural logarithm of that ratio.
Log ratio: 0.11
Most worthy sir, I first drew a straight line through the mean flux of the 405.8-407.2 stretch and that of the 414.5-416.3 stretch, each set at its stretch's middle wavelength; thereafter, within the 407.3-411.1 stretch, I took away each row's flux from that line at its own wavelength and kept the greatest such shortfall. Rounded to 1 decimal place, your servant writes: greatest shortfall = 2.6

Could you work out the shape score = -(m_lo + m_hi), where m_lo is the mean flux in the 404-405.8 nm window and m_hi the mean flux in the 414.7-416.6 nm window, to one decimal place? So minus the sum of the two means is -64.1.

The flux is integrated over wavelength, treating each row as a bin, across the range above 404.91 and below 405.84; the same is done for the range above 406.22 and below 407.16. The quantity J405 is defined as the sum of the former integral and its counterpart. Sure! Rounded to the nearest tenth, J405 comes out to 64.6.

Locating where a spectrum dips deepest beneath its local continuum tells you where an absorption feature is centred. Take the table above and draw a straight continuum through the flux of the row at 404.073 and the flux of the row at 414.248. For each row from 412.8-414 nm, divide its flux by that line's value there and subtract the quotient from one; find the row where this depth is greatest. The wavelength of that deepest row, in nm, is 412.915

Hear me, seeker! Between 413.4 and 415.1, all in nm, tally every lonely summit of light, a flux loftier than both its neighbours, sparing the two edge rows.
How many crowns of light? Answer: 1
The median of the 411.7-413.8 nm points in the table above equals 30.1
